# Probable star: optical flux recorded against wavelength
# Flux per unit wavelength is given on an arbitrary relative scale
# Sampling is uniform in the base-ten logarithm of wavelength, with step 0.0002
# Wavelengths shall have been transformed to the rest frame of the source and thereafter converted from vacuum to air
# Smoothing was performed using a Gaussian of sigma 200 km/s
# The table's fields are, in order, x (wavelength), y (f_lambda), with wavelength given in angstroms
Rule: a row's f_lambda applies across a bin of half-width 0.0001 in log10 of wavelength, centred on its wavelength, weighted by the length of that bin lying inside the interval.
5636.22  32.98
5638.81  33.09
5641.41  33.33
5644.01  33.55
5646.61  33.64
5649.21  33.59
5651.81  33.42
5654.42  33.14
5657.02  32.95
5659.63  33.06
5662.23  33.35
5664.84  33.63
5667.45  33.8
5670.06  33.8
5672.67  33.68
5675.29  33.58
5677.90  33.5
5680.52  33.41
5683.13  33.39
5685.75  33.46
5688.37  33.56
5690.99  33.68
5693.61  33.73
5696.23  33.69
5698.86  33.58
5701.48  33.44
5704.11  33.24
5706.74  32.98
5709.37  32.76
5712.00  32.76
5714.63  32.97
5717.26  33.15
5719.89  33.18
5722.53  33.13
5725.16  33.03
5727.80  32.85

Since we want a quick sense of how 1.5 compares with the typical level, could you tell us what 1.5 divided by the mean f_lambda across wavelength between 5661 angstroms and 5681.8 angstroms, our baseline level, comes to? 0.0447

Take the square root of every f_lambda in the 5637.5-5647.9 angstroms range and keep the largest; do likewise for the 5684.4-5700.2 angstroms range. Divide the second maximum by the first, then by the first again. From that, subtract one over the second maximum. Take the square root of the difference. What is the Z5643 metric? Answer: 0.021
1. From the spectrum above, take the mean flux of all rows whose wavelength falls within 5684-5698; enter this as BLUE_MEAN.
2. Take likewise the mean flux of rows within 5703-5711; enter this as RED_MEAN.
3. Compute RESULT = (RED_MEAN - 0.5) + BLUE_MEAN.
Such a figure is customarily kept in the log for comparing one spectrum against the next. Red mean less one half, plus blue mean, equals 66.1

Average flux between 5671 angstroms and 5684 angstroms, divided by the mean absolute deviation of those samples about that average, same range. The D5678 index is 355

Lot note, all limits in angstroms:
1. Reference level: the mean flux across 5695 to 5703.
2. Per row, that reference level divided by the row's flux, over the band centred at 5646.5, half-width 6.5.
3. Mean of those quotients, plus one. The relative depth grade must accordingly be 2.00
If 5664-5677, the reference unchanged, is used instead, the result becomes 2.00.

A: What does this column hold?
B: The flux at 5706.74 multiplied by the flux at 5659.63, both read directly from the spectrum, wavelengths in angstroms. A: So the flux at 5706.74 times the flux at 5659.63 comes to 1090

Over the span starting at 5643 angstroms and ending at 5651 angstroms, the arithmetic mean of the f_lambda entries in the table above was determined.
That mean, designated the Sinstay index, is 33.6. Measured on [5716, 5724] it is 33.2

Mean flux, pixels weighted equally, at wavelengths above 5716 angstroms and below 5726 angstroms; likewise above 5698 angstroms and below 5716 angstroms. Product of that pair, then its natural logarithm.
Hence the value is 7.00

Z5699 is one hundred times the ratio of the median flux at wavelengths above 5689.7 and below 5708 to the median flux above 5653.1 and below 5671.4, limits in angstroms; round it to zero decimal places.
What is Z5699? 101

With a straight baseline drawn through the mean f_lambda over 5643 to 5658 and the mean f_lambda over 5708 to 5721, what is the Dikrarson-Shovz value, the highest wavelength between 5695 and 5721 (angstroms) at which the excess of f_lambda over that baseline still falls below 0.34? 5719.89 angstroms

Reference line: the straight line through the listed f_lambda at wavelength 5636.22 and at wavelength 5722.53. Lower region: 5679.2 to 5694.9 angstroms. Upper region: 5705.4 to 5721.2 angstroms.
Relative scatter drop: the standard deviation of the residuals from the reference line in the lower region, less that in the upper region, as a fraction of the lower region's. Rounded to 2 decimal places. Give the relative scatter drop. -0.31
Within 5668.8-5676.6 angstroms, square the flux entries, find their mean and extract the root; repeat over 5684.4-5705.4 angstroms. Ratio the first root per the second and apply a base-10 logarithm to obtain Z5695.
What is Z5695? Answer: 0.0018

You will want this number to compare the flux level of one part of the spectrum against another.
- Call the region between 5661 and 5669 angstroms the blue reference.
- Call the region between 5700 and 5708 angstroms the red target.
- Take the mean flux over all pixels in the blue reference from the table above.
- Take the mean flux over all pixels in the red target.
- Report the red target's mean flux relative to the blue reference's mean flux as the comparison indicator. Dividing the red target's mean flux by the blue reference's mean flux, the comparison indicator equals 0.99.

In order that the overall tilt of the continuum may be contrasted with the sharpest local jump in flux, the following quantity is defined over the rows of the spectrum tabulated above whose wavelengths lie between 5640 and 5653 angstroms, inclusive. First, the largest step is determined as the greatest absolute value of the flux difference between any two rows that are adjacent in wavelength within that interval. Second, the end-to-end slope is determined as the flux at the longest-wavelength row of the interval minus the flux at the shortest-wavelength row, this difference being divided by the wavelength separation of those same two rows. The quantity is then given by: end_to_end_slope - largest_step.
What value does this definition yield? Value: -0.21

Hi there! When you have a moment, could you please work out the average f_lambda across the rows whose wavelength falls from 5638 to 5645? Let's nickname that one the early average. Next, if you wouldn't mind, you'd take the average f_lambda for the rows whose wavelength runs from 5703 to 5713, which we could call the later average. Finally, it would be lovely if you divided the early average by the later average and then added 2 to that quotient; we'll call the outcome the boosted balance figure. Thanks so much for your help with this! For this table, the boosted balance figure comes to 3.012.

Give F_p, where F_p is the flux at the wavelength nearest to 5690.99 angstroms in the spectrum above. 33.68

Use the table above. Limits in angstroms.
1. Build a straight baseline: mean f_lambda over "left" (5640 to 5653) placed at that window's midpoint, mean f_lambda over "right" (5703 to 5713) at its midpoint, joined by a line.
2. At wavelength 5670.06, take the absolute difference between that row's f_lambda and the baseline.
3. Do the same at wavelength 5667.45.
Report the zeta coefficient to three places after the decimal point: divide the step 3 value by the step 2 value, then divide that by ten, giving 0.095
